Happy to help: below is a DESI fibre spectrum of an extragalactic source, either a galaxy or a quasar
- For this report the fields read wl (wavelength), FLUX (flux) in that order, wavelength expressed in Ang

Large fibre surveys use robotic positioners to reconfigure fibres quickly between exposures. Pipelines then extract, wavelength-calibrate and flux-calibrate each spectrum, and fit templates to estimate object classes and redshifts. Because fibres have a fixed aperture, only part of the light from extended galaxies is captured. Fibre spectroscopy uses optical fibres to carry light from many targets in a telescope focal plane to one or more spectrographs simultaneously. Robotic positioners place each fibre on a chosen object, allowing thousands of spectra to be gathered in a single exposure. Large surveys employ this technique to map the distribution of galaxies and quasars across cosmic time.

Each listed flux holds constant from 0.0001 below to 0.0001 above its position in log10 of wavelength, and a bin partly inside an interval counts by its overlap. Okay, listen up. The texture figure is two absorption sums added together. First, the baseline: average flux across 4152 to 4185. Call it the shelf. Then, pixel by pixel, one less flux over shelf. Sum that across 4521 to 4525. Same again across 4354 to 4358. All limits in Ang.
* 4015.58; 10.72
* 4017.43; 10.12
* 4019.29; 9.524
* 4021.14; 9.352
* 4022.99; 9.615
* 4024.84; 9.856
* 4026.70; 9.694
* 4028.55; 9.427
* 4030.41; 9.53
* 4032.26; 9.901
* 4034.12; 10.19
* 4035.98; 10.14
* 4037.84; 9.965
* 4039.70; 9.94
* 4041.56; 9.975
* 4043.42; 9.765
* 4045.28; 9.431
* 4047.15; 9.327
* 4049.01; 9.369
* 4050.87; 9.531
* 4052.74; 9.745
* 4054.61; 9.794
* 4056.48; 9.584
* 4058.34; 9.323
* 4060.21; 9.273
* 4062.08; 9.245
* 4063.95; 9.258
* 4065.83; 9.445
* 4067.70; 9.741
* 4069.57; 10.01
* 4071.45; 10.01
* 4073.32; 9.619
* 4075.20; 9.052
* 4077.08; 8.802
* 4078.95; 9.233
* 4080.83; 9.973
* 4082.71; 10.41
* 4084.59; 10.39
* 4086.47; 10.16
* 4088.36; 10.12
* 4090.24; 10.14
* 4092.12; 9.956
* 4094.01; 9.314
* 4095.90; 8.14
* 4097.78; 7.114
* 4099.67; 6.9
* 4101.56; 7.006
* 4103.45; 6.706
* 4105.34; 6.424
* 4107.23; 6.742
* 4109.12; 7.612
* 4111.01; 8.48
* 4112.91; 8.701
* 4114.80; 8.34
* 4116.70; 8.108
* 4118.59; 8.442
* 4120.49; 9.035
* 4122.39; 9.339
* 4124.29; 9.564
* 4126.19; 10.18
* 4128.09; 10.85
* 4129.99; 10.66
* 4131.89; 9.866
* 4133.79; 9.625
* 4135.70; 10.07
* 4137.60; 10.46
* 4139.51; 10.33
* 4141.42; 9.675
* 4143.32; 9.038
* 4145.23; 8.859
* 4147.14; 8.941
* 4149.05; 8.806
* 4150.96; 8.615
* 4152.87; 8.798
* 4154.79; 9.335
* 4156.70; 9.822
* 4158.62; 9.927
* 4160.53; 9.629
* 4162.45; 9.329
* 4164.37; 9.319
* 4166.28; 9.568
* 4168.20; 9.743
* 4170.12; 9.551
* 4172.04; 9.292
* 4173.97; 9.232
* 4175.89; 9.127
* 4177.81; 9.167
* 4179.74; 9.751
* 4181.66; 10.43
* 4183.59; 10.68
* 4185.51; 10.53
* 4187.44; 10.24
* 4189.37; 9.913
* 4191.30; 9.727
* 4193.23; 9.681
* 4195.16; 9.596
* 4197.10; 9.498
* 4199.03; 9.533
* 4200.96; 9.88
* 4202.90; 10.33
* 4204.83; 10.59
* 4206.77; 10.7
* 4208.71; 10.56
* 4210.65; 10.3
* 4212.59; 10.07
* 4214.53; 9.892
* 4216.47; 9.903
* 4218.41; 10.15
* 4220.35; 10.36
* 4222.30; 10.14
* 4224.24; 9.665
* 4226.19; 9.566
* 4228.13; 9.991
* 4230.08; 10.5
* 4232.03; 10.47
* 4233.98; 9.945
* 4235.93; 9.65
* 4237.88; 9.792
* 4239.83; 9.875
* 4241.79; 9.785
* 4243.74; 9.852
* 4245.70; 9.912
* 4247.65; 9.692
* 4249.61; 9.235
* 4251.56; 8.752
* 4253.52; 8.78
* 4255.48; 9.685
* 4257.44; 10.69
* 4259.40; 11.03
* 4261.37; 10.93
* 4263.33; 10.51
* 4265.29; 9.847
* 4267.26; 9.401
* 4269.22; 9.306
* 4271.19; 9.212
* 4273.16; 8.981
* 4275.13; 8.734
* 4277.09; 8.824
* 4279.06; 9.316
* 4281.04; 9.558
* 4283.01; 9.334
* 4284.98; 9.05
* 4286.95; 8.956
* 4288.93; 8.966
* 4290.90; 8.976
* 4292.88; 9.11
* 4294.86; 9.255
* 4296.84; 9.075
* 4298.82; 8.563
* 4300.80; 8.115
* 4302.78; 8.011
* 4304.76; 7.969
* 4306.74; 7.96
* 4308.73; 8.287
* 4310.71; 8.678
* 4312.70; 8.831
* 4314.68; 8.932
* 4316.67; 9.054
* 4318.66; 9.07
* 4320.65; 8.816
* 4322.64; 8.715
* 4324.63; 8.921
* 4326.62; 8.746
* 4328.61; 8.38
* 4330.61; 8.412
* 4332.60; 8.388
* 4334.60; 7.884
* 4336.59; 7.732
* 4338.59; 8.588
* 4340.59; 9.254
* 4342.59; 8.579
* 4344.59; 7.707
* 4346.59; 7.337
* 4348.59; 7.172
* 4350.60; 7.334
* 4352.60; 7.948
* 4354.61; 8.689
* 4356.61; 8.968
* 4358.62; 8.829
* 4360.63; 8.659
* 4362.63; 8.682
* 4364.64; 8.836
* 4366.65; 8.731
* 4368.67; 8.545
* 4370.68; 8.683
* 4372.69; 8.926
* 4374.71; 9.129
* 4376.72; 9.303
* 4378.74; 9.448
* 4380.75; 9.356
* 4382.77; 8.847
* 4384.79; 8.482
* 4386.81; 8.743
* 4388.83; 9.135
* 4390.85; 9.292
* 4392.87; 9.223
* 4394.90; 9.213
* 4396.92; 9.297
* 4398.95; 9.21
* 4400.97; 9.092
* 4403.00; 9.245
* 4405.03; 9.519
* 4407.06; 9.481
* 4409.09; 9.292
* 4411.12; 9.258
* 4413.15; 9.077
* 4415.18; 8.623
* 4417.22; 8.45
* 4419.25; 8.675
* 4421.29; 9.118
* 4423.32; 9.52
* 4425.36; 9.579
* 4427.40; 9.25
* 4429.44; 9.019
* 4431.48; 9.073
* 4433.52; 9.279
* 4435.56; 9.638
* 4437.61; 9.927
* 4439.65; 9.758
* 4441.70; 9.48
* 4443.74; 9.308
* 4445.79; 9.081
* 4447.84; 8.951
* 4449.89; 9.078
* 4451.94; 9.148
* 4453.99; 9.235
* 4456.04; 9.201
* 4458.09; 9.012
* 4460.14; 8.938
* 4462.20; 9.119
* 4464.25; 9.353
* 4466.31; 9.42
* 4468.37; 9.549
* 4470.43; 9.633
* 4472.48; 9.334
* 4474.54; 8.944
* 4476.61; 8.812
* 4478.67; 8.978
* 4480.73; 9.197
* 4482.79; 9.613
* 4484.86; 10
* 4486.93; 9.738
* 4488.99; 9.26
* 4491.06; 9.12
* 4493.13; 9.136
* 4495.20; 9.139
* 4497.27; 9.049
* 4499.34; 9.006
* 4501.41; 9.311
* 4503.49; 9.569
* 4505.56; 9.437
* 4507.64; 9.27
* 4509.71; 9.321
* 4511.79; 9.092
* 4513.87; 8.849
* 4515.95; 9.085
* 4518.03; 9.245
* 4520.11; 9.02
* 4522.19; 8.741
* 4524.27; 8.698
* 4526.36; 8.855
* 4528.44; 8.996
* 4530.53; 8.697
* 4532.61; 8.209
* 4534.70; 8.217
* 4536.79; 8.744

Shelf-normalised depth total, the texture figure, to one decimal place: 0.3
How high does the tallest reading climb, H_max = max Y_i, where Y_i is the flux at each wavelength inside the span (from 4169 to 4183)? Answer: 10.43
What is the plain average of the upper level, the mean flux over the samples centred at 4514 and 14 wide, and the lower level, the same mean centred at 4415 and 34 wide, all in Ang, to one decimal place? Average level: 9.1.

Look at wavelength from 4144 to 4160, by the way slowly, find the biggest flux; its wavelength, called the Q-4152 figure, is 4158.62 Ang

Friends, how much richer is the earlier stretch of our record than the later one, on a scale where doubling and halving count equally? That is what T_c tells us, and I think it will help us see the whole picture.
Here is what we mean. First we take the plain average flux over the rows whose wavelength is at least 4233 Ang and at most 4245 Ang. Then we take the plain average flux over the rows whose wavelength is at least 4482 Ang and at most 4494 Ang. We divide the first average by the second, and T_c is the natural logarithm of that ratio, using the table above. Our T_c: 0.035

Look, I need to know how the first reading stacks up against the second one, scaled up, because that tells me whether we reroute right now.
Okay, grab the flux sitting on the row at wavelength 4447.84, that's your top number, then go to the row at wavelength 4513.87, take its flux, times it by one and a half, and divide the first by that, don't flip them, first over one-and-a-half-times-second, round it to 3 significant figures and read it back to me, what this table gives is 0.674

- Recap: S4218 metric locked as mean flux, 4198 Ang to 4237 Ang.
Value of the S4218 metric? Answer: 10.1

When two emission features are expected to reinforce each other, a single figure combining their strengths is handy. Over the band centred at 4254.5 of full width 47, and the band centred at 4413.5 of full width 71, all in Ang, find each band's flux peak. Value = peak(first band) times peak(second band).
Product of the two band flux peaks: 109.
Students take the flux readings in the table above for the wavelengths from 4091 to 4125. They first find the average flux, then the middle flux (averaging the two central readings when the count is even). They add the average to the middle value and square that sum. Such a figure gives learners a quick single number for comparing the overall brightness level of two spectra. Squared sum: 267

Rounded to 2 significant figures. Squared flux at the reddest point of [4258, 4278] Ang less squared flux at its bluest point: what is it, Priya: -44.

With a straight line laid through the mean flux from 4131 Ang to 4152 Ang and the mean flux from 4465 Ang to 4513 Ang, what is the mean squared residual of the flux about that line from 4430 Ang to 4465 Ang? 0.08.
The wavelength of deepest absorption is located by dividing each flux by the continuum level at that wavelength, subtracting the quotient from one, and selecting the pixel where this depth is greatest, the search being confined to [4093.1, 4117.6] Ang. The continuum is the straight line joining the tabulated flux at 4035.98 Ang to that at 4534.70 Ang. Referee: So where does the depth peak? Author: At 4105.34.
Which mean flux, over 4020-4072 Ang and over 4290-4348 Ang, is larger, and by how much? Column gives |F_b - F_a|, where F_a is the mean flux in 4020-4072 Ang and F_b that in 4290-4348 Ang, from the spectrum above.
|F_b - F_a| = 1.1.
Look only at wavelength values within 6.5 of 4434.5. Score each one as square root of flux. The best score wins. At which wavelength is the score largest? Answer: 4437.61 Ang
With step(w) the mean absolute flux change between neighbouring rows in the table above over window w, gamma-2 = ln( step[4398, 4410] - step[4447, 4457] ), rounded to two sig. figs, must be -2.6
